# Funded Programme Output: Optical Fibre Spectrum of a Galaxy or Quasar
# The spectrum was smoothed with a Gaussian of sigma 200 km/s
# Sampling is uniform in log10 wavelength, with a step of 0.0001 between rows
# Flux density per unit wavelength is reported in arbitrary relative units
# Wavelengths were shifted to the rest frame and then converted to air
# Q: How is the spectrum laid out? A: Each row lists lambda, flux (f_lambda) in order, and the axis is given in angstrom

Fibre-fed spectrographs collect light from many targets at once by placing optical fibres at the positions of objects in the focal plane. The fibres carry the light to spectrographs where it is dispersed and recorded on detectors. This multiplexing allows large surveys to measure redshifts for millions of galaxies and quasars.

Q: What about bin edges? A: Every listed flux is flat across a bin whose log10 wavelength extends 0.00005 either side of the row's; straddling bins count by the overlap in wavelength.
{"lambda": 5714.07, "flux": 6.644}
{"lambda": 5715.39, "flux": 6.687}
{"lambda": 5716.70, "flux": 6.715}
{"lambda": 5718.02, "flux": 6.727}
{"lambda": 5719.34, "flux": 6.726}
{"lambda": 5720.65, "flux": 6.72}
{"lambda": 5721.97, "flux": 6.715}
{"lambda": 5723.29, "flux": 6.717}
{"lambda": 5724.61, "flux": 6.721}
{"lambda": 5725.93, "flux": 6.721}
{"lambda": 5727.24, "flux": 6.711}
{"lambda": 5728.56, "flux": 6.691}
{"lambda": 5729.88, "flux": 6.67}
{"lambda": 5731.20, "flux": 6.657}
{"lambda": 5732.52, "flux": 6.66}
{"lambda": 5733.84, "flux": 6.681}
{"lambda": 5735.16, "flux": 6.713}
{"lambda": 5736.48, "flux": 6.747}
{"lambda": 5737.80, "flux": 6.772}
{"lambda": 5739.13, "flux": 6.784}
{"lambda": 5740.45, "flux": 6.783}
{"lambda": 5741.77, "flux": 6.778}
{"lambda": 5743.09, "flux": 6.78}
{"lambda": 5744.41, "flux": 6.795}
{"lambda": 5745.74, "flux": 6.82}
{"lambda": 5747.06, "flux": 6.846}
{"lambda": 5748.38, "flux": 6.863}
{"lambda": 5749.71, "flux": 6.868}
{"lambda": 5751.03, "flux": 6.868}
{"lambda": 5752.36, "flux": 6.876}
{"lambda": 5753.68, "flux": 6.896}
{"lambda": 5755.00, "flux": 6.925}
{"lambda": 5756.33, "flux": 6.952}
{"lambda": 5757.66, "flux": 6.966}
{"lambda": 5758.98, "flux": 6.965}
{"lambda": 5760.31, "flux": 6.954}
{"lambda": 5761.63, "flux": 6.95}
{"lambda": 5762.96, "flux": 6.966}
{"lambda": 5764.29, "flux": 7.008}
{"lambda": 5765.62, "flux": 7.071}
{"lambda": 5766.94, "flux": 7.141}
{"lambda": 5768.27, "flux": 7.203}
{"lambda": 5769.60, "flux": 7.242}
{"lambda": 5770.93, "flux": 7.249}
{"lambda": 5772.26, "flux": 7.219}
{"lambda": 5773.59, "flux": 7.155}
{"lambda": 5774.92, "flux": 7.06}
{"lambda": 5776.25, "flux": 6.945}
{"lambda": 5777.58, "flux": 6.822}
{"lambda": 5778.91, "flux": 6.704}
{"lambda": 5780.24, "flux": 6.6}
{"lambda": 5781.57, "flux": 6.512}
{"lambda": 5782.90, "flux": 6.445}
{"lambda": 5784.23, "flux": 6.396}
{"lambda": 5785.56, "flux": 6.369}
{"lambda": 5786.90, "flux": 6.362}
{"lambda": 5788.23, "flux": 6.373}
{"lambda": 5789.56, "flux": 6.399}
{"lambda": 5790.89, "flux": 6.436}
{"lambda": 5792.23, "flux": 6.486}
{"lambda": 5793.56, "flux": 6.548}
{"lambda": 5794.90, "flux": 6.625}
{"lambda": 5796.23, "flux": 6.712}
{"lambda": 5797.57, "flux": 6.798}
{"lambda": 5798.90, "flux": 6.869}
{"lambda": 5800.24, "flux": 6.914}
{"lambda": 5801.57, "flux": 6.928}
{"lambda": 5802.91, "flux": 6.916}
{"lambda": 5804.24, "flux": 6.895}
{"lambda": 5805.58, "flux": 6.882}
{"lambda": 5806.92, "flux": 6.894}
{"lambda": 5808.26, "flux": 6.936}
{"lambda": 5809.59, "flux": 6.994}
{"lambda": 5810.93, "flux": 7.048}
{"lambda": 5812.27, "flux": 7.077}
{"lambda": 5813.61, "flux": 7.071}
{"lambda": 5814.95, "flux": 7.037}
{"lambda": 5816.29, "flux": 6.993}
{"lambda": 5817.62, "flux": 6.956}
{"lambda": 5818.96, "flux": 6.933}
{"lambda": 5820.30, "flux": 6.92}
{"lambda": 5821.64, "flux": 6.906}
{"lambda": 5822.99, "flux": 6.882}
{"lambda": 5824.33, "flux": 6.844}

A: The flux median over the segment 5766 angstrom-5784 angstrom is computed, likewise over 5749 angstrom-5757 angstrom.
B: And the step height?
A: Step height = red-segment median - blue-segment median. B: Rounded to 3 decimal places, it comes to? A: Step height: 0.174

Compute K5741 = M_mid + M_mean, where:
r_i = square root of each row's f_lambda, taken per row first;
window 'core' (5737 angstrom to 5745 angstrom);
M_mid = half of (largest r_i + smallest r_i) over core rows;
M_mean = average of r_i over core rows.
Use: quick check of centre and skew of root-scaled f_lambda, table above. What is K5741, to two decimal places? 5.21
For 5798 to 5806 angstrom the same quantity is 5.25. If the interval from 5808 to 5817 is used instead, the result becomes 5.30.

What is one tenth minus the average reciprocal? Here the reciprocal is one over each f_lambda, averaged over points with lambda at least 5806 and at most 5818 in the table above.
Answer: -0.043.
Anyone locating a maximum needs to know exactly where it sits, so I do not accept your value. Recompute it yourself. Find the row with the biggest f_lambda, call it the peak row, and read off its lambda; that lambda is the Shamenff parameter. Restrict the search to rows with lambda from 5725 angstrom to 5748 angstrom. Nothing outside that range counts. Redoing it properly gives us 5747.06 angstrom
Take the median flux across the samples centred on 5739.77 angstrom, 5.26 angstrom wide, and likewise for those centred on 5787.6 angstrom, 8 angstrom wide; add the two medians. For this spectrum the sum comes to 13.2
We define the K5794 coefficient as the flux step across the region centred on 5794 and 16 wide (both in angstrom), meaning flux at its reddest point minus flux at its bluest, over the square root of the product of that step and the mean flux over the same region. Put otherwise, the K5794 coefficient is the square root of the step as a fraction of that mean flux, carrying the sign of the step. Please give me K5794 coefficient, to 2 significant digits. 0.29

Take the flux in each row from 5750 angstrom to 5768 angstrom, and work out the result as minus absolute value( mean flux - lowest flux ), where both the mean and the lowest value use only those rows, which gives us -0.10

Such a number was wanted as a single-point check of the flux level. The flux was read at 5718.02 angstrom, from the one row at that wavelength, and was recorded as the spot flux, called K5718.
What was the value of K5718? 6.727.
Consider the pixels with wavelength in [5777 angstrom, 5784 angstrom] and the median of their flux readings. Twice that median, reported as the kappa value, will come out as 13.2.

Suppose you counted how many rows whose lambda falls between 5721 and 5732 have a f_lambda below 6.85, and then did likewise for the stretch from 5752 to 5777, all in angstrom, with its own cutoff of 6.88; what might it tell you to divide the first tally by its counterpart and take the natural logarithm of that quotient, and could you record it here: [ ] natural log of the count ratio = 2.1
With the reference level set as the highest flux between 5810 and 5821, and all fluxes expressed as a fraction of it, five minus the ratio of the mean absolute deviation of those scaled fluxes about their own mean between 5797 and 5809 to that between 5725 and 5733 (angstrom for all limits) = 3.7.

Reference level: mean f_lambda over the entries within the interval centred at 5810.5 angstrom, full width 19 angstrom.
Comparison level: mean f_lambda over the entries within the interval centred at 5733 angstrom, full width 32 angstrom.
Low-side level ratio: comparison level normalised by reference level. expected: 0.97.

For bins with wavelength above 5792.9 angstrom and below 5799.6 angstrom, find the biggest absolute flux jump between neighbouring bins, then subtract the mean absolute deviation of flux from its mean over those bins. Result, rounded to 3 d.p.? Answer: -0.012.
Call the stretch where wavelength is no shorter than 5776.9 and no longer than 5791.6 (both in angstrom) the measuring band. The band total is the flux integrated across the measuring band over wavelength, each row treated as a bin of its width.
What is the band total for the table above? 95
